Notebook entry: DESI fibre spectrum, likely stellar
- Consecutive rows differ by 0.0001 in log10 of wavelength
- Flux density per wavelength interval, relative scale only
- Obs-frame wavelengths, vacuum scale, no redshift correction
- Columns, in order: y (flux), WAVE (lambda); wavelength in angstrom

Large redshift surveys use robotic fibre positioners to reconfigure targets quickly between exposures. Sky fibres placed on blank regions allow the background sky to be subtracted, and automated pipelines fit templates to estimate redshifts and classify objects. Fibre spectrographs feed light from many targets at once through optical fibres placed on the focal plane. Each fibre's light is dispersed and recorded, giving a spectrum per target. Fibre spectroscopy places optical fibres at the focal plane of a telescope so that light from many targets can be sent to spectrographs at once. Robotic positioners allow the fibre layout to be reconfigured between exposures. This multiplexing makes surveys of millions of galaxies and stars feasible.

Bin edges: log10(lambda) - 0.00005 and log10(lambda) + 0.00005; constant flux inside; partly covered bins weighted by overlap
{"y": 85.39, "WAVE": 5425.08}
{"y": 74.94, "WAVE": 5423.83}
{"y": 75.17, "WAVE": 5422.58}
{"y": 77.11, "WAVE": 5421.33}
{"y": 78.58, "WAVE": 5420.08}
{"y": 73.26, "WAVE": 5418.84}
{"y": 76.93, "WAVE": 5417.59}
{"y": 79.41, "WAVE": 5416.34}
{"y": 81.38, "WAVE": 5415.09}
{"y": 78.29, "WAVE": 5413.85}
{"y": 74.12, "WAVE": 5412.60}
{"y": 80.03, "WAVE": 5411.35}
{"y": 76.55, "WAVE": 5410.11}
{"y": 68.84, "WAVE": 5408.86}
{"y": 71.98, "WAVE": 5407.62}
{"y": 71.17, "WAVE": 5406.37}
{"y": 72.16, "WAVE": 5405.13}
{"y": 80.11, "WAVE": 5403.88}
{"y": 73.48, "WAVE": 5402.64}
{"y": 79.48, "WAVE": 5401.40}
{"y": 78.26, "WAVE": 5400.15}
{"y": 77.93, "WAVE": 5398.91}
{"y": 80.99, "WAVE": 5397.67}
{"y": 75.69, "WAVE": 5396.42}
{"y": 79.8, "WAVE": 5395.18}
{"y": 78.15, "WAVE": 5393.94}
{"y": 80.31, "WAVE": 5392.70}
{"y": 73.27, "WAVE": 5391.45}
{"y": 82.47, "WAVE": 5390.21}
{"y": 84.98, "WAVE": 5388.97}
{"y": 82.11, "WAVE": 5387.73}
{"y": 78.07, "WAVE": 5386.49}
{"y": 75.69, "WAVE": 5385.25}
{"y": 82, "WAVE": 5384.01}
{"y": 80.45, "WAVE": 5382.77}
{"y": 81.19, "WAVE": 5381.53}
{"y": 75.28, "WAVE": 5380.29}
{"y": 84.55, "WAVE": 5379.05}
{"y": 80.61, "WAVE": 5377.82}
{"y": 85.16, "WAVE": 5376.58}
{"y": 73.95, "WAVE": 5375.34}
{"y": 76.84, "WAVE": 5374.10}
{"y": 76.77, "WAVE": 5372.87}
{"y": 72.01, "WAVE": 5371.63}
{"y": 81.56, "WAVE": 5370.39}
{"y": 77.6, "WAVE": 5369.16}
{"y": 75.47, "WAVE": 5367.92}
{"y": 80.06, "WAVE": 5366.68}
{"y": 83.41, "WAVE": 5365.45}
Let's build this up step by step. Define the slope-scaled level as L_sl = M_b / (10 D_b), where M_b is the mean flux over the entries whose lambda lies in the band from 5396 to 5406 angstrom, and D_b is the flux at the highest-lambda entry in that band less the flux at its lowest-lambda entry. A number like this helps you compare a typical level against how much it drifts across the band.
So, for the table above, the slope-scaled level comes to -2.2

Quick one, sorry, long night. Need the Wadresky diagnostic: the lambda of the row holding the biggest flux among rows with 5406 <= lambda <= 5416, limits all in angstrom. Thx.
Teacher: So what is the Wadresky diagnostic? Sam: 5415.09 angstrom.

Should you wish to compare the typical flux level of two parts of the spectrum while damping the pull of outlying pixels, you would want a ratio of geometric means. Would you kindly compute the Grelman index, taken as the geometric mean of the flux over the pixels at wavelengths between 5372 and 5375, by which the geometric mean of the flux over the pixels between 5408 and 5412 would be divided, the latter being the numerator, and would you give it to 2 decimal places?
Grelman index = 0.98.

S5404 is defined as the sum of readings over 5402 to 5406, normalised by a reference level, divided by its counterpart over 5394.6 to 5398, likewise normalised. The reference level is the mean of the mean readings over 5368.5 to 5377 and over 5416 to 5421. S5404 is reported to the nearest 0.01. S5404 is 0.95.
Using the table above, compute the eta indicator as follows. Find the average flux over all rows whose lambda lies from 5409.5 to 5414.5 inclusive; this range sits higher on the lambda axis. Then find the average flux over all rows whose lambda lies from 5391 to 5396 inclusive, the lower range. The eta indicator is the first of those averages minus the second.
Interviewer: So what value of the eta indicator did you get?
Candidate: -0.6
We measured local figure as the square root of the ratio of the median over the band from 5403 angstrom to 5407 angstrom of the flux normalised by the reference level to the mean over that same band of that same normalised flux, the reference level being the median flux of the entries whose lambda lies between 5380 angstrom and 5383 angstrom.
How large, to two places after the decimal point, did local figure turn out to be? 0.98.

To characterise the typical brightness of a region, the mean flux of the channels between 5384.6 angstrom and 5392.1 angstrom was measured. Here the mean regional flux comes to 79.4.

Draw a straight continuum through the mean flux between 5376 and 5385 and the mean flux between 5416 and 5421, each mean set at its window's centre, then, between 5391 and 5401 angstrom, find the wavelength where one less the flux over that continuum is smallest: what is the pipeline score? 5397.67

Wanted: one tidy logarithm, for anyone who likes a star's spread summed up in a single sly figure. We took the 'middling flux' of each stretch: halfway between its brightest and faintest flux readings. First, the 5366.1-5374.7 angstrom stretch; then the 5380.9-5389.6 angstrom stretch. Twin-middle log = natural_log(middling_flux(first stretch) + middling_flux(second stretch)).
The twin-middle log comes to 5.06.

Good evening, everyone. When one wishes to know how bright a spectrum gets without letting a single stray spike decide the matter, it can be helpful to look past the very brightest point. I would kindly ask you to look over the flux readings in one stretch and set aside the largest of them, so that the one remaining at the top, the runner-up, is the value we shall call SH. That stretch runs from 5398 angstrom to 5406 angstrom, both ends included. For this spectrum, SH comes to 79.48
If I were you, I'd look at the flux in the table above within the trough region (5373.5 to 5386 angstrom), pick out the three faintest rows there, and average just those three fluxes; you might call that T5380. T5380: 75.0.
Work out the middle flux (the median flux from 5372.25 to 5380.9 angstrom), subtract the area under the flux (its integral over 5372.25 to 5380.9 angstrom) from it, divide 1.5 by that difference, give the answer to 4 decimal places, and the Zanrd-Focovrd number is -0.0025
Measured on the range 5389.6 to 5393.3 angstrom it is -0.0071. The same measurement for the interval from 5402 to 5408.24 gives -0.0039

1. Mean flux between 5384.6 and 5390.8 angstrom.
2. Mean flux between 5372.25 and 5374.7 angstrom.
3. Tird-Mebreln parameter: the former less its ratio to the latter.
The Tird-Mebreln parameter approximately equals 79.6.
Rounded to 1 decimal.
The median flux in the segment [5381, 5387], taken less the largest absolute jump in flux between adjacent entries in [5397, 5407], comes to 72.5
